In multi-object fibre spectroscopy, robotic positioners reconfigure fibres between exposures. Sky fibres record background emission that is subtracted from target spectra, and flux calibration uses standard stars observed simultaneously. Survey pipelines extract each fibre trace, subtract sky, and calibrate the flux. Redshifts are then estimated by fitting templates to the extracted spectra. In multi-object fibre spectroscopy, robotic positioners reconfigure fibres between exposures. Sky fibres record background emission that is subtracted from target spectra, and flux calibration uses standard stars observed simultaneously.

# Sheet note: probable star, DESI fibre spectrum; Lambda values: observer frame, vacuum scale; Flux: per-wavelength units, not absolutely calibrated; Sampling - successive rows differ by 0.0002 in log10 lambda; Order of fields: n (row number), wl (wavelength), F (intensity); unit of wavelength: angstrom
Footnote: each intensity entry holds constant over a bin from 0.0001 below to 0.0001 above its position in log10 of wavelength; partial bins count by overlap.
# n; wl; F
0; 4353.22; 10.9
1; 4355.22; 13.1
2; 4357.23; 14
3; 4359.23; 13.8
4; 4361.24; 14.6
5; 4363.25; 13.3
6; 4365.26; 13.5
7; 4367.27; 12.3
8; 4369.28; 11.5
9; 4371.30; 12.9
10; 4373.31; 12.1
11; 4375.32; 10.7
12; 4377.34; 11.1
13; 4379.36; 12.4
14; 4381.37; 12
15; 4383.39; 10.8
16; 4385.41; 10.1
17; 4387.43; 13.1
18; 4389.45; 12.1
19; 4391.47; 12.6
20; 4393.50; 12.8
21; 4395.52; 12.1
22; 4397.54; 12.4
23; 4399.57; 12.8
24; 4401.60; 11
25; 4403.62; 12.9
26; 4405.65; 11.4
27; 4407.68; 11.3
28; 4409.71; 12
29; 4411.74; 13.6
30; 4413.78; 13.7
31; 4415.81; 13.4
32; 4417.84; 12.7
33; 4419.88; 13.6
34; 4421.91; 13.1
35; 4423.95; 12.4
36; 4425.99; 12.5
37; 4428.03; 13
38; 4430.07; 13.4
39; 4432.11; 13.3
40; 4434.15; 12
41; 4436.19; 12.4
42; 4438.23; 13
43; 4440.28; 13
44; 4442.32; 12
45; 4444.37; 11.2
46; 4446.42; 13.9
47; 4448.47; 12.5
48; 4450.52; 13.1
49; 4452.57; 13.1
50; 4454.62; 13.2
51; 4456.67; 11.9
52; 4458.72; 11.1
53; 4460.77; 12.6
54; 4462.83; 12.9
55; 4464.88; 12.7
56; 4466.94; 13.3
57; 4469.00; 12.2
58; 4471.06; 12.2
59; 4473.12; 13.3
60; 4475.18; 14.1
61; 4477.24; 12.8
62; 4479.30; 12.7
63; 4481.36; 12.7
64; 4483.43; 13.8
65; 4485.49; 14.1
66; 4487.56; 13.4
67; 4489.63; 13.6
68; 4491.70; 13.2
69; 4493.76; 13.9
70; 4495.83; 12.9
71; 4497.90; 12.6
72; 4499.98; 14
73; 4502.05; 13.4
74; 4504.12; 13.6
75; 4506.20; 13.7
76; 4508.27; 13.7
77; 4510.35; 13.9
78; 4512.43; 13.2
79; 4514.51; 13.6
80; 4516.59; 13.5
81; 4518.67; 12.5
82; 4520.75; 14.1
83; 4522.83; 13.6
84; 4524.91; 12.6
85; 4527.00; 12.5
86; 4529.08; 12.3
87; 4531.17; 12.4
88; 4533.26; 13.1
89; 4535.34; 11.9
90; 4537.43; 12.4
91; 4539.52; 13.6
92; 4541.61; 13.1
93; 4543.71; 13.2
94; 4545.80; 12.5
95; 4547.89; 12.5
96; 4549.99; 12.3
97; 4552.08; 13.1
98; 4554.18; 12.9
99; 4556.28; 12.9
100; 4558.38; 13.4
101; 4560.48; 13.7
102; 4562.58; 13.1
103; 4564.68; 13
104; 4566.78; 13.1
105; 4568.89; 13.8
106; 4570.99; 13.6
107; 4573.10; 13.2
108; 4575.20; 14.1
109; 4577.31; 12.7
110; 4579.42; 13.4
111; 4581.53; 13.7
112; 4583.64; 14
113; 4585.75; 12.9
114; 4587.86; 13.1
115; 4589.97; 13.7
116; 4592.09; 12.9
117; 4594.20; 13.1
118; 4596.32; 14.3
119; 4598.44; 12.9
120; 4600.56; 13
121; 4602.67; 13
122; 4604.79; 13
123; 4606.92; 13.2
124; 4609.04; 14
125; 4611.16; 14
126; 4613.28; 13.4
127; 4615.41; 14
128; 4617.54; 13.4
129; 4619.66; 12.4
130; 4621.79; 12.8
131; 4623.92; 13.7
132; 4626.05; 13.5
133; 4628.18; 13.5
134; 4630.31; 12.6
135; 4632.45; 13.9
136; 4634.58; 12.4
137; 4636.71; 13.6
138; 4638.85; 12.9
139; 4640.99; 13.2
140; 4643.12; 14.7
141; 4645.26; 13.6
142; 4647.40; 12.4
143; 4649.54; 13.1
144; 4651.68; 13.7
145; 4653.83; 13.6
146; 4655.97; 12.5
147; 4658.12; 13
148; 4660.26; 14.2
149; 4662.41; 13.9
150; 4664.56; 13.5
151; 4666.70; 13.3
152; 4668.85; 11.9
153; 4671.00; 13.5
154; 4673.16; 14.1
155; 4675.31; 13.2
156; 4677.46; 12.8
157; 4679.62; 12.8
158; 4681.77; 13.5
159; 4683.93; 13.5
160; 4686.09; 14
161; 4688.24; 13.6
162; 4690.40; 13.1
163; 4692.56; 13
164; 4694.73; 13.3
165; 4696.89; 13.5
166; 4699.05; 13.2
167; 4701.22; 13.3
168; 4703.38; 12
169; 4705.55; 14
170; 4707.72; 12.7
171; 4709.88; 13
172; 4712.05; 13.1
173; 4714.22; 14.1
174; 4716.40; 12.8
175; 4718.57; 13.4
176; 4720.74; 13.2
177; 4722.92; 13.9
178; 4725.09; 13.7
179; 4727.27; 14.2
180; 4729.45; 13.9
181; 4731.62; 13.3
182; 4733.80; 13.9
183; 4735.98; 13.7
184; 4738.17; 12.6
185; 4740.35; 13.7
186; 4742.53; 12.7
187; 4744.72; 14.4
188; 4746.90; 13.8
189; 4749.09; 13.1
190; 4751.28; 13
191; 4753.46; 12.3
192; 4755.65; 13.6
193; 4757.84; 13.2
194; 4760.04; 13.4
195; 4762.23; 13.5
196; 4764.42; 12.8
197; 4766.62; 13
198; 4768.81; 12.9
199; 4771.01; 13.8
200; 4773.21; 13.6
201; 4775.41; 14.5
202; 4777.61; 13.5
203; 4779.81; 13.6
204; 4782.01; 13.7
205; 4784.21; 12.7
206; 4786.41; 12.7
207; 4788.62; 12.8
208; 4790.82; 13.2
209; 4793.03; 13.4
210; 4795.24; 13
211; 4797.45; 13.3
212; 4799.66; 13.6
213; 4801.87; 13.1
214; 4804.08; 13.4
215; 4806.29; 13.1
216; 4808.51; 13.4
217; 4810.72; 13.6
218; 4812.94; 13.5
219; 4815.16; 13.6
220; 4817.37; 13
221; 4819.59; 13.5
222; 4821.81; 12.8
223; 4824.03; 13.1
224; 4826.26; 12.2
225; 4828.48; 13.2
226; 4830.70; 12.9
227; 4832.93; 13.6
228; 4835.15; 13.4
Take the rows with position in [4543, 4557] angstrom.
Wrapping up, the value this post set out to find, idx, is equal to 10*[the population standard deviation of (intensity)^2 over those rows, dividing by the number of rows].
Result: 80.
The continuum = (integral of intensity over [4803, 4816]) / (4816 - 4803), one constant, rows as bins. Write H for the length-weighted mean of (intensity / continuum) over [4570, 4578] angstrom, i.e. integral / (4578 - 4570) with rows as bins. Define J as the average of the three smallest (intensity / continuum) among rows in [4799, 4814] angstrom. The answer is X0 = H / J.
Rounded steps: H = 1.00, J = 0.983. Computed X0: 1.02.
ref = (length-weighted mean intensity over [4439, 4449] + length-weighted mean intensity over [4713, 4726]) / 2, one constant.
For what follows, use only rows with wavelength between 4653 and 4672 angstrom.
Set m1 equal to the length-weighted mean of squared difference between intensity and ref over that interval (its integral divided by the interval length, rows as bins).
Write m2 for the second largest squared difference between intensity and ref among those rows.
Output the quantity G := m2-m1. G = 0.7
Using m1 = 0.5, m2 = 1.24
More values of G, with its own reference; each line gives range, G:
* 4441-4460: 2.2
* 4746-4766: 0.3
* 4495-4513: 0.4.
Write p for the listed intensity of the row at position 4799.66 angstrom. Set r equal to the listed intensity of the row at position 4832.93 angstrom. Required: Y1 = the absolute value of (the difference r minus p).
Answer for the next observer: 0.0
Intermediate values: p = 13.6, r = 13.6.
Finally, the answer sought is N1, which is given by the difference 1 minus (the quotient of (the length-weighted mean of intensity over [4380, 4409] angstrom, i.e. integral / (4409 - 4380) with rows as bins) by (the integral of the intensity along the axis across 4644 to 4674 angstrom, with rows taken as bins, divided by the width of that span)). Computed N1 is 0.10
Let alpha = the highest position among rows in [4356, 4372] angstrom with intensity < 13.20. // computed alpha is 4371.30 angstrom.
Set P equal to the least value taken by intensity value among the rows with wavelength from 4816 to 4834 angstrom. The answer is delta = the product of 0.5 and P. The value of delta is 6.1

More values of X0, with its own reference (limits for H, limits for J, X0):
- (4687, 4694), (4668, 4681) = 1.06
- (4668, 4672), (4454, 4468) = 1.07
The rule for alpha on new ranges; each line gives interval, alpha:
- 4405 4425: 4423.95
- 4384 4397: 4395.52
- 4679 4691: 4690.40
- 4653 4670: 4668.85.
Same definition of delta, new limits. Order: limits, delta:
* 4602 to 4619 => 6.5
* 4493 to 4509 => 6.3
